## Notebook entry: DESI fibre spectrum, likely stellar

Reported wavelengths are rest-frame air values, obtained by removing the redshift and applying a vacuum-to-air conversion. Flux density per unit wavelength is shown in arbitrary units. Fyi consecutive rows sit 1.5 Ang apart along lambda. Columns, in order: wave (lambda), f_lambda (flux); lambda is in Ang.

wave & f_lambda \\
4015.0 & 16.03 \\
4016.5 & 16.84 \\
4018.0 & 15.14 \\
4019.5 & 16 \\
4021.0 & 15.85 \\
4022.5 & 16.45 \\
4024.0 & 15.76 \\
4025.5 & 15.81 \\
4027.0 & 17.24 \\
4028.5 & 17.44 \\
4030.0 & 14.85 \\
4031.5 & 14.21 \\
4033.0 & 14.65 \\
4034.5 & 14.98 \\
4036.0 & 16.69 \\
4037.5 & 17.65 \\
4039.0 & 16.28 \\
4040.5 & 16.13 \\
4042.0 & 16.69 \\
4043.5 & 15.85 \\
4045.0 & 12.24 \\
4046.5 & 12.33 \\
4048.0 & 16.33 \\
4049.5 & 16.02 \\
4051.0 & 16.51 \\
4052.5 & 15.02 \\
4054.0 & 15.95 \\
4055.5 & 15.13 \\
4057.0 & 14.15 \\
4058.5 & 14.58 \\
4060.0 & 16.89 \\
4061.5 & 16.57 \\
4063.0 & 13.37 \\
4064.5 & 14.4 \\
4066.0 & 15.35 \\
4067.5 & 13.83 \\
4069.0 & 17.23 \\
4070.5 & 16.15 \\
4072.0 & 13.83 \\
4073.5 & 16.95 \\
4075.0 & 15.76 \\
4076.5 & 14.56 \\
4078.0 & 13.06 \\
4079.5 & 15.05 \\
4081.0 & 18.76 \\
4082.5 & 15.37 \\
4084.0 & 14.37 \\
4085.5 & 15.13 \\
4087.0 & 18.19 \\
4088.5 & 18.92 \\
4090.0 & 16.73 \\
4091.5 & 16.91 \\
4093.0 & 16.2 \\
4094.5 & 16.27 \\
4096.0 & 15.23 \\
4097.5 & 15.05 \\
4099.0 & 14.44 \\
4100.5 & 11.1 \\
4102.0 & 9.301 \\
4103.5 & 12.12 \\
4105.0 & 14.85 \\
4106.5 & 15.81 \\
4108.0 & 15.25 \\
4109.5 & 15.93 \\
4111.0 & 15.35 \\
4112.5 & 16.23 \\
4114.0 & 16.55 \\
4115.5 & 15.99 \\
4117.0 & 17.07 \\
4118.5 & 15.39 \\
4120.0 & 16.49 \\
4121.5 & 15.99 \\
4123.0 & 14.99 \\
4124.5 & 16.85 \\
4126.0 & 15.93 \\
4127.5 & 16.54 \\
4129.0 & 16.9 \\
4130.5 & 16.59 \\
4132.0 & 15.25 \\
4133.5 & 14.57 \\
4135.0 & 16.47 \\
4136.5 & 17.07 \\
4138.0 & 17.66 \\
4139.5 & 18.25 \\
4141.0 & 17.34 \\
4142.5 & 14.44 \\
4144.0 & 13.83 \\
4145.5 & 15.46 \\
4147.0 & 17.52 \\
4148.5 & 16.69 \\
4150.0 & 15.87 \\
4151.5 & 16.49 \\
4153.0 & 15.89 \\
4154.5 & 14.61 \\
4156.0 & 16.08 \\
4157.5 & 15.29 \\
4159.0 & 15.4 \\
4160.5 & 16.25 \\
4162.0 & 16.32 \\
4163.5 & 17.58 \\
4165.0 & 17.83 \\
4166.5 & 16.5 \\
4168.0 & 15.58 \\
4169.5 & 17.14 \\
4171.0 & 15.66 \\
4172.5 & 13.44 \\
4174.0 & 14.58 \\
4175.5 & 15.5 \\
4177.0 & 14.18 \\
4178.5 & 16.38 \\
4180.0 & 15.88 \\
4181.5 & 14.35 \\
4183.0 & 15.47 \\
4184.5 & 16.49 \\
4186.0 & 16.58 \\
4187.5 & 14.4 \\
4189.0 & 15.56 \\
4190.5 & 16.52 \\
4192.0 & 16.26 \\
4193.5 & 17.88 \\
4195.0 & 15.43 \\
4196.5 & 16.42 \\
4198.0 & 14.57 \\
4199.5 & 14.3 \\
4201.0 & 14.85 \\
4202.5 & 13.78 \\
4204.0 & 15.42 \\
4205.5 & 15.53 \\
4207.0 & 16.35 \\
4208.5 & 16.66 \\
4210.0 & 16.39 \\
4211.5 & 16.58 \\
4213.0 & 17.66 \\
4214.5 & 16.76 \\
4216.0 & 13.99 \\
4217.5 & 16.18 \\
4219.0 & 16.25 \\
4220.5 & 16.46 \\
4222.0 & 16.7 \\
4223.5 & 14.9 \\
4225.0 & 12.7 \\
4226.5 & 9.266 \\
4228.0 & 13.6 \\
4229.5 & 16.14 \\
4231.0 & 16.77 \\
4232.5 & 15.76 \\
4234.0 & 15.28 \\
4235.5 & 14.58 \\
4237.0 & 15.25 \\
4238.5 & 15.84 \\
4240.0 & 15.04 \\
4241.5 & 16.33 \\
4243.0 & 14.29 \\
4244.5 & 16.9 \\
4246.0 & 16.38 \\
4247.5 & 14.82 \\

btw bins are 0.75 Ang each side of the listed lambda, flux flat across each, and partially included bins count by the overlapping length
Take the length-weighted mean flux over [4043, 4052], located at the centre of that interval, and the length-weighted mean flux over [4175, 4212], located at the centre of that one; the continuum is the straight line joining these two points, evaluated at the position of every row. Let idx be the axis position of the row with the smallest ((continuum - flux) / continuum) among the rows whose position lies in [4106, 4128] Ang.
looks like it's 4117.0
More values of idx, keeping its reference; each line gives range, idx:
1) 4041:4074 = 4069.0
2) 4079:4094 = 4088.5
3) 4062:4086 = 4081.0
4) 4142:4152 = 4147.0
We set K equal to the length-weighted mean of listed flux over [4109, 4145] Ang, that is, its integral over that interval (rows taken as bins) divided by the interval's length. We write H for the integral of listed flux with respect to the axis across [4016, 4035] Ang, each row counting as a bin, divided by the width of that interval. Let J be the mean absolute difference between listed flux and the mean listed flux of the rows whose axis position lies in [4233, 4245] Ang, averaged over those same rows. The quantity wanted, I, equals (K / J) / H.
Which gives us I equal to 1.49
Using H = 15.8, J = 0.69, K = 16.1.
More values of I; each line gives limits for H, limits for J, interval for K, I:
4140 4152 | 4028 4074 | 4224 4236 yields 0.75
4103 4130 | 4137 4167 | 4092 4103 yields 0.93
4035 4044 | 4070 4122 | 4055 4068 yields 0.69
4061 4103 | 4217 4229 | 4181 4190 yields 0.51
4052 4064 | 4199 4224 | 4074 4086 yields 1.08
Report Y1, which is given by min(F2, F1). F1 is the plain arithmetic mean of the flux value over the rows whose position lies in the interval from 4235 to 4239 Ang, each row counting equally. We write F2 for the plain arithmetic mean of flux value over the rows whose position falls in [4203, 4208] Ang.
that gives 15.2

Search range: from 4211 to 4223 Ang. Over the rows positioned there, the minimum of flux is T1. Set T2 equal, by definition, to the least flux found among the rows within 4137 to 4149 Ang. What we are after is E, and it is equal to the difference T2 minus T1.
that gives -0.2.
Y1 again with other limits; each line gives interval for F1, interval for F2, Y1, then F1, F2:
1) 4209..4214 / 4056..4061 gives 15.2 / 16.9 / 15.2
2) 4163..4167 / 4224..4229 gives 11.9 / 17.3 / 11.9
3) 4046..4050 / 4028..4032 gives 14.9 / 14.9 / 15.5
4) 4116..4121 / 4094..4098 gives 15.5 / 16.3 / 15.5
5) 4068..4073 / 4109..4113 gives 15.7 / 15.7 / 15.8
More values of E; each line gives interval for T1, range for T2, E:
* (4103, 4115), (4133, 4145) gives 1.7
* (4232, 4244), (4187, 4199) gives 0.1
